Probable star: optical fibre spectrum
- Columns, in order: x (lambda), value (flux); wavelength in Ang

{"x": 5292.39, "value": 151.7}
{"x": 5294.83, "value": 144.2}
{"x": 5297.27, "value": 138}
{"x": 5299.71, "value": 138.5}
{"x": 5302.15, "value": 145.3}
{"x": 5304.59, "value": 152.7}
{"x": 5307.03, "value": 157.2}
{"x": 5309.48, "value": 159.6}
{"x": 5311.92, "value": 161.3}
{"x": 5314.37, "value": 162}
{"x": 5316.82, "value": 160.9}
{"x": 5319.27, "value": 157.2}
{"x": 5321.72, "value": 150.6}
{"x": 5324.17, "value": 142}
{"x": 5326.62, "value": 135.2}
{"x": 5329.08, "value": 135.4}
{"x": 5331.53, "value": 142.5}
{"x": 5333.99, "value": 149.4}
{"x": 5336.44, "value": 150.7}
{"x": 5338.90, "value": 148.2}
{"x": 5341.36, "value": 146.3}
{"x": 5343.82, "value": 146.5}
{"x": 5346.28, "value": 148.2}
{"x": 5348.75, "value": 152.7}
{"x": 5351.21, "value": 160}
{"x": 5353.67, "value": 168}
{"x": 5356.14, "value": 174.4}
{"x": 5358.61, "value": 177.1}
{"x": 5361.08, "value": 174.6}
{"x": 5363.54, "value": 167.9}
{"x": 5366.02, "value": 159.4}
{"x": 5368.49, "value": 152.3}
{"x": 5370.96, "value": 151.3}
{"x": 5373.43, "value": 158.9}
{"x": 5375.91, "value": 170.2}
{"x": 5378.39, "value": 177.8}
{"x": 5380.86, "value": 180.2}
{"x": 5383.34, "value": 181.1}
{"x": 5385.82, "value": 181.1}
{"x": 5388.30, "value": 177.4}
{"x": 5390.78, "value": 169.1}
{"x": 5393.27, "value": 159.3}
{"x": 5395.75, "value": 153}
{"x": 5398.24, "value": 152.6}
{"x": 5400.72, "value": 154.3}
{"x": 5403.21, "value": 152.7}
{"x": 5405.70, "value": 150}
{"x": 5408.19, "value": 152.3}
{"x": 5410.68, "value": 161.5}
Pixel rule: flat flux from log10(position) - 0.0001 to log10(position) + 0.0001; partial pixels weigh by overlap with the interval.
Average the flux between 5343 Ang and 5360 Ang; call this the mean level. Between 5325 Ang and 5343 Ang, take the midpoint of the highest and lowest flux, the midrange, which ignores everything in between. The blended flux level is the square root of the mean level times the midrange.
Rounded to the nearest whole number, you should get 152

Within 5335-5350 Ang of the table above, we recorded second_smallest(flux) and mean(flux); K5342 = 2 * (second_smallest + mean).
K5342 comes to 591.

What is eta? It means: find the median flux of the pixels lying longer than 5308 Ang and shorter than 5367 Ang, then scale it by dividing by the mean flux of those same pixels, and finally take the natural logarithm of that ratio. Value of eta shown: -0.003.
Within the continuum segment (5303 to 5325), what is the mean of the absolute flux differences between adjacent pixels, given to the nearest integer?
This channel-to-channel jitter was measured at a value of 4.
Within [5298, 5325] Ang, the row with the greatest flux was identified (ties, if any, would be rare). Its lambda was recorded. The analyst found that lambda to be 5314.37 Ang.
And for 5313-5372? 5358.61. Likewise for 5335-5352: 5351.21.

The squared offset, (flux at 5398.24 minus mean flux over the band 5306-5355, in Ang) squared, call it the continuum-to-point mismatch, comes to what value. 1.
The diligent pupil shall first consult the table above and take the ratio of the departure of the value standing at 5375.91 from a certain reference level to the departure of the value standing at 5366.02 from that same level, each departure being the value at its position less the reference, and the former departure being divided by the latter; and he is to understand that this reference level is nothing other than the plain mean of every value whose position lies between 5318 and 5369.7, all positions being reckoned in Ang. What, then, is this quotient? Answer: 3.1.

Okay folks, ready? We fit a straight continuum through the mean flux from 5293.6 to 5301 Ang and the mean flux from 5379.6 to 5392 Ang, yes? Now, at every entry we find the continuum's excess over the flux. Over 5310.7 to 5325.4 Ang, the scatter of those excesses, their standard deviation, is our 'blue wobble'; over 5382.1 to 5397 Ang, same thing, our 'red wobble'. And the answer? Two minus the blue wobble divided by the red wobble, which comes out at 1.29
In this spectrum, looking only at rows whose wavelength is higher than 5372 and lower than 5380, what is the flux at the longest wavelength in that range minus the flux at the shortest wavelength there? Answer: 19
